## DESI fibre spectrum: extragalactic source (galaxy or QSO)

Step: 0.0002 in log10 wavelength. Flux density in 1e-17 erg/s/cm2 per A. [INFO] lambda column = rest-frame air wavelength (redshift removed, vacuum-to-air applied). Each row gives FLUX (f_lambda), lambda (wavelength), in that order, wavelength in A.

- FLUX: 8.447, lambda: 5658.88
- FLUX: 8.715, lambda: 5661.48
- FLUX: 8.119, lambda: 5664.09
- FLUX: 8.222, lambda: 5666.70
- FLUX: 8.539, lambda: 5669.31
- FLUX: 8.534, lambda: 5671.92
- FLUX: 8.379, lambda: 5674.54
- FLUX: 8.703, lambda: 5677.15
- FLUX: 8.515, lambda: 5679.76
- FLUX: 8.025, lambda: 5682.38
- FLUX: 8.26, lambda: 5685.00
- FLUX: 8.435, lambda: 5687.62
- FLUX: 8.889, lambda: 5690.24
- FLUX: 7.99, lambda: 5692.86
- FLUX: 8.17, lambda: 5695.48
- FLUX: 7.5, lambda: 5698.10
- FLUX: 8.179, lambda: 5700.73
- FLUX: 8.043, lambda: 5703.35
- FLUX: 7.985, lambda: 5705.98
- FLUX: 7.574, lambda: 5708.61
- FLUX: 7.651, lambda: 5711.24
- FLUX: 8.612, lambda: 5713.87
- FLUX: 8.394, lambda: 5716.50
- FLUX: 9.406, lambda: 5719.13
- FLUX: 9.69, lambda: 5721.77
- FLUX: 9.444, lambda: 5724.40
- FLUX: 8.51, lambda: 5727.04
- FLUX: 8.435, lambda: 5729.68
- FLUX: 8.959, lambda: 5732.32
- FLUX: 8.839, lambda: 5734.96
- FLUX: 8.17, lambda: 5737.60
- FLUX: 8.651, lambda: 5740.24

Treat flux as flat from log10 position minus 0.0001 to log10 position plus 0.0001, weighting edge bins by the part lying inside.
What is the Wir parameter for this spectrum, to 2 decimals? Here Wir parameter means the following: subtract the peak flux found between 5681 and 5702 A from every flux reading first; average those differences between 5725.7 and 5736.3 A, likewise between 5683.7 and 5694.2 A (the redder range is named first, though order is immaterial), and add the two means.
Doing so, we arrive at -0.70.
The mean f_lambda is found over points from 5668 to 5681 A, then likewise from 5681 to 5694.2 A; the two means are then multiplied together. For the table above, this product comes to 71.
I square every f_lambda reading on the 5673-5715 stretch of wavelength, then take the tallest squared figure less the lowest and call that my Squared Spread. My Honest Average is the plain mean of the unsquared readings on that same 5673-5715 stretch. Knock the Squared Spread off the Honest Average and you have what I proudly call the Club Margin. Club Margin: -15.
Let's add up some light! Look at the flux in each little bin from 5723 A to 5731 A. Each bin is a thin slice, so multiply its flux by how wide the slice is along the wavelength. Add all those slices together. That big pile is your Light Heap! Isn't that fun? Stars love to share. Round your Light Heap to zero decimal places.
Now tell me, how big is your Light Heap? 70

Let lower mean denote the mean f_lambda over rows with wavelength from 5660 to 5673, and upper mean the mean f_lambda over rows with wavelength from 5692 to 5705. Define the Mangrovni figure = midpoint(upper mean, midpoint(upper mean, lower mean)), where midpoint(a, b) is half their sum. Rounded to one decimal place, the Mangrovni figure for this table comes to 8.1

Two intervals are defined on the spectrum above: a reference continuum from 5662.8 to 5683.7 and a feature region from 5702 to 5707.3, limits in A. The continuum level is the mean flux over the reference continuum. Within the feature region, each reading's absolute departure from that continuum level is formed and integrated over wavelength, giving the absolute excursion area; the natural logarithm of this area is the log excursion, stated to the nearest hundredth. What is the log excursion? 0.65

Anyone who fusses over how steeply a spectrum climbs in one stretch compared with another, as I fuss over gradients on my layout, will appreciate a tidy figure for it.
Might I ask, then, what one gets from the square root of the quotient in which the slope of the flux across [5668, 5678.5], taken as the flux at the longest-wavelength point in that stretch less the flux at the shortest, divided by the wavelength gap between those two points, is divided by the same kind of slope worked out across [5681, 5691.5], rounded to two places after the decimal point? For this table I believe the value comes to 0.44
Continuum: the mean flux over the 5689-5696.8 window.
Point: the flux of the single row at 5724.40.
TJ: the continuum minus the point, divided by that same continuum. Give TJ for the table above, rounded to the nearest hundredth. -0.13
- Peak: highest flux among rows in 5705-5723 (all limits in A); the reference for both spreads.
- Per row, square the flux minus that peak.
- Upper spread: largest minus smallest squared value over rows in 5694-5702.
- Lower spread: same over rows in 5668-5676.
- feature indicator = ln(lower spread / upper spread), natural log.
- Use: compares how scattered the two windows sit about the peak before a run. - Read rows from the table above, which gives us -1.9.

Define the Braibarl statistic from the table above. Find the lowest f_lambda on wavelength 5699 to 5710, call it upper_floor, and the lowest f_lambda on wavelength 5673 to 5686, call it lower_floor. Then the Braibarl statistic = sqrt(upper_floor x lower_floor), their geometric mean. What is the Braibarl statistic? 7.80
